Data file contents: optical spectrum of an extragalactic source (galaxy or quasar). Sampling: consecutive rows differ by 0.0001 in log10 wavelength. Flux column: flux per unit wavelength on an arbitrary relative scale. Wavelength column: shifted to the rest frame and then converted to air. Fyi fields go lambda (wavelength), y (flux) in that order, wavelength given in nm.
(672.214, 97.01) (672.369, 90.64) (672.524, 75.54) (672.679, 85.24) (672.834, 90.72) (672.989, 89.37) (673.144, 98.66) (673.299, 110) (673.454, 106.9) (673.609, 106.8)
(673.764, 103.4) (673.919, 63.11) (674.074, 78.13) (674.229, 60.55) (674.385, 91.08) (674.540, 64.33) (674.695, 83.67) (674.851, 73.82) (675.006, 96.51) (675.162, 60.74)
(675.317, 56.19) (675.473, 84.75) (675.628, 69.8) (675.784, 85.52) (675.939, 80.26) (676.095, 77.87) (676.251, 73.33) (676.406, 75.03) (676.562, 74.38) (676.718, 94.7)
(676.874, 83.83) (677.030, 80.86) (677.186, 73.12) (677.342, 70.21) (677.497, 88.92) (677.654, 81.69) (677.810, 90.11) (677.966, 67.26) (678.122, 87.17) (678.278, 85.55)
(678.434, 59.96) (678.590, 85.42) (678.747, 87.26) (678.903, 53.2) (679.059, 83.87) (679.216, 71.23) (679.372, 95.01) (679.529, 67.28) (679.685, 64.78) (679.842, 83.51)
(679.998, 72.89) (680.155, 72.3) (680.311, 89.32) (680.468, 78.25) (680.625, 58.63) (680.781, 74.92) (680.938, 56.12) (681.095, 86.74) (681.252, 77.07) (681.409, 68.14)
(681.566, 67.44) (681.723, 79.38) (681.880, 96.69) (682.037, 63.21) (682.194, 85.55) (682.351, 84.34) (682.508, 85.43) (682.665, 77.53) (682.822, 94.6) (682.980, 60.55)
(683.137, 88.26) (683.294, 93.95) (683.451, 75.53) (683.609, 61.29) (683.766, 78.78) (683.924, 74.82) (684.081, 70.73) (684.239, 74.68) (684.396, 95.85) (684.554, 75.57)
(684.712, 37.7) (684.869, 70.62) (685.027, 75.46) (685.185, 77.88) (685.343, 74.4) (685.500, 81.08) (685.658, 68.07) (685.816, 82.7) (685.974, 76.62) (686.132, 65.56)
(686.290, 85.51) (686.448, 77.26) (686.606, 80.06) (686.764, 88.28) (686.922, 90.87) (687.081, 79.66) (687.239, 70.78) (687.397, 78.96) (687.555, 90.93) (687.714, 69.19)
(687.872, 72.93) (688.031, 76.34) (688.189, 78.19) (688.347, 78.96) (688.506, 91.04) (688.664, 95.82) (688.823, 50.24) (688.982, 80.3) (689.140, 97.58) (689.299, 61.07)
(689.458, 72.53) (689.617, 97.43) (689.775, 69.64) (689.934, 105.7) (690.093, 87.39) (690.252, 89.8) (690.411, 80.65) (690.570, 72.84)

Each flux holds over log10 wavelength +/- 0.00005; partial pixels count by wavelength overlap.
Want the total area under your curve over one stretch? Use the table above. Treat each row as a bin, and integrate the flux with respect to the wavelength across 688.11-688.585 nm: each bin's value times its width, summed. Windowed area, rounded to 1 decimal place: 39.3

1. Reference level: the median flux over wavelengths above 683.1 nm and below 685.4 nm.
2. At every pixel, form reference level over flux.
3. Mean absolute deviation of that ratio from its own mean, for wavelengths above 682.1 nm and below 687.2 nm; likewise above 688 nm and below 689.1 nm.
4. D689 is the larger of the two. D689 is 0.14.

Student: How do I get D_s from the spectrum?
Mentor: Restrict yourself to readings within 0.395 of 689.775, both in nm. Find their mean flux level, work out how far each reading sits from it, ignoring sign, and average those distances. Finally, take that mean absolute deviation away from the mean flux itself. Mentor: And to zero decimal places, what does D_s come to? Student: 74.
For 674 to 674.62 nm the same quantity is 62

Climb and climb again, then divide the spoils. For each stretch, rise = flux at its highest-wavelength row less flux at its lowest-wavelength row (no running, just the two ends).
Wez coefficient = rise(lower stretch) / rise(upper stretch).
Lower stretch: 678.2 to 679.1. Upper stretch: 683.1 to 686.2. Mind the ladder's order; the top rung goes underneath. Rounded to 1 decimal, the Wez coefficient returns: 0.1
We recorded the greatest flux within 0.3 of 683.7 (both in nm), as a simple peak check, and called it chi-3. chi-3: 78.78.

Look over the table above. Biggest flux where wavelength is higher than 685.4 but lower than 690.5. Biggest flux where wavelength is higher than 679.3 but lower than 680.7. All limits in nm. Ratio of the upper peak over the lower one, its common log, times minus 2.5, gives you -0.12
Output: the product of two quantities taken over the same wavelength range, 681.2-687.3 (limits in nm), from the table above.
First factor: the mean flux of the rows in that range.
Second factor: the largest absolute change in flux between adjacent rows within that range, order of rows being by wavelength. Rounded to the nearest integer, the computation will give 2925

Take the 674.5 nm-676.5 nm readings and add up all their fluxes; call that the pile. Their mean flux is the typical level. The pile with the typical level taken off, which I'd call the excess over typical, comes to 906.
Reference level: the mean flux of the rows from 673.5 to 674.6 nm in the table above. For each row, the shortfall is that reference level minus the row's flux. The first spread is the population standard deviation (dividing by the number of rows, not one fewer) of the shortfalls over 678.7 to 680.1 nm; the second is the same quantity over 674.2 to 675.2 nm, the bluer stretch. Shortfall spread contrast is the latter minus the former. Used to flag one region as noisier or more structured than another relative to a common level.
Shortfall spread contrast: 1.4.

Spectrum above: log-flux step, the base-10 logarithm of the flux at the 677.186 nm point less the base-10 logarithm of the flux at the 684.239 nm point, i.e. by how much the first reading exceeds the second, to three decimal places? -0.009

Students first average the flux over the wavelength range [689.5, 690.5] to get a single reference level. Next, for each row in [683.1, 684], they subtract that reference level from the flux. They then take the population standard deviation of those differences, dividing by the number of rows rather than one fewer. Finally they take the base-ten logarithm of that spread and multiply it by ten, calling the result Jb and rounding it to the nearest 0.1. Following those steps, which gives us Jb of 10.2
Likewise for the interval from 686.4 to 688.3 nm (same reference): 8.4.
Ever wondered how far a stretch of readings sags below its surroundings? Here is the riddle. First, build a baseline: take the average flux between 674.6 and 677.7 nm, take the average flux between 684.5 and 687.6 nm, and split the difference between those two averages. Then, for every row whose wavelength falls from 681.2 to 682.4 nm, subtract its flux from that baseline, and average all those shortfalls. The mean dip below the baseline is -0.4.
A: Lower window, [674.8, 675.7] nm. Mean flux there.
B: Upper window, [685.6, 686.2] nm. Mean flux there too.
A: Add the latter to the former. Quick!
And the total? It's 147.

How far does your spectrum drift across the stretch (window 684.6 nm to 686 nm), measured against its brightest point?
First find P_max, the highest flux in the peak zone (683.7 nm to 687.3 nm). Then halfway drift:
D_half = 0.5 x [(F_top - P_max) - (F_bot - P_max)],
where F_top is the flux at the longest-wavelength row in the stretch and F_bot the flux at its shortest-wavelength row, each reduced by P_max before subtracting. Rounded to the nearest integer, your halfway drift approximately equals 19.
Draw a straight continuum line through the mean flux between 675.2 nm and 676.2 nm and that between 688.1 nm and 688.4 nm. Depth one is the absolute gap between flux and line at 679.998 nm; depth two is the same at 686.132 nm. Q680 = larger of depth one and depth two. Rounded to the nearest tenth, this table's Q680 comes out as 12.5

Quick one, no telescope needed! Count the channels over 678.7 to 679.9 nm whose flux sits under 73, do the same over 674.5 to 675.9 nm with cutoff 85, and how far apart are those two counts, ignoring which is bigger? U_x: 3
